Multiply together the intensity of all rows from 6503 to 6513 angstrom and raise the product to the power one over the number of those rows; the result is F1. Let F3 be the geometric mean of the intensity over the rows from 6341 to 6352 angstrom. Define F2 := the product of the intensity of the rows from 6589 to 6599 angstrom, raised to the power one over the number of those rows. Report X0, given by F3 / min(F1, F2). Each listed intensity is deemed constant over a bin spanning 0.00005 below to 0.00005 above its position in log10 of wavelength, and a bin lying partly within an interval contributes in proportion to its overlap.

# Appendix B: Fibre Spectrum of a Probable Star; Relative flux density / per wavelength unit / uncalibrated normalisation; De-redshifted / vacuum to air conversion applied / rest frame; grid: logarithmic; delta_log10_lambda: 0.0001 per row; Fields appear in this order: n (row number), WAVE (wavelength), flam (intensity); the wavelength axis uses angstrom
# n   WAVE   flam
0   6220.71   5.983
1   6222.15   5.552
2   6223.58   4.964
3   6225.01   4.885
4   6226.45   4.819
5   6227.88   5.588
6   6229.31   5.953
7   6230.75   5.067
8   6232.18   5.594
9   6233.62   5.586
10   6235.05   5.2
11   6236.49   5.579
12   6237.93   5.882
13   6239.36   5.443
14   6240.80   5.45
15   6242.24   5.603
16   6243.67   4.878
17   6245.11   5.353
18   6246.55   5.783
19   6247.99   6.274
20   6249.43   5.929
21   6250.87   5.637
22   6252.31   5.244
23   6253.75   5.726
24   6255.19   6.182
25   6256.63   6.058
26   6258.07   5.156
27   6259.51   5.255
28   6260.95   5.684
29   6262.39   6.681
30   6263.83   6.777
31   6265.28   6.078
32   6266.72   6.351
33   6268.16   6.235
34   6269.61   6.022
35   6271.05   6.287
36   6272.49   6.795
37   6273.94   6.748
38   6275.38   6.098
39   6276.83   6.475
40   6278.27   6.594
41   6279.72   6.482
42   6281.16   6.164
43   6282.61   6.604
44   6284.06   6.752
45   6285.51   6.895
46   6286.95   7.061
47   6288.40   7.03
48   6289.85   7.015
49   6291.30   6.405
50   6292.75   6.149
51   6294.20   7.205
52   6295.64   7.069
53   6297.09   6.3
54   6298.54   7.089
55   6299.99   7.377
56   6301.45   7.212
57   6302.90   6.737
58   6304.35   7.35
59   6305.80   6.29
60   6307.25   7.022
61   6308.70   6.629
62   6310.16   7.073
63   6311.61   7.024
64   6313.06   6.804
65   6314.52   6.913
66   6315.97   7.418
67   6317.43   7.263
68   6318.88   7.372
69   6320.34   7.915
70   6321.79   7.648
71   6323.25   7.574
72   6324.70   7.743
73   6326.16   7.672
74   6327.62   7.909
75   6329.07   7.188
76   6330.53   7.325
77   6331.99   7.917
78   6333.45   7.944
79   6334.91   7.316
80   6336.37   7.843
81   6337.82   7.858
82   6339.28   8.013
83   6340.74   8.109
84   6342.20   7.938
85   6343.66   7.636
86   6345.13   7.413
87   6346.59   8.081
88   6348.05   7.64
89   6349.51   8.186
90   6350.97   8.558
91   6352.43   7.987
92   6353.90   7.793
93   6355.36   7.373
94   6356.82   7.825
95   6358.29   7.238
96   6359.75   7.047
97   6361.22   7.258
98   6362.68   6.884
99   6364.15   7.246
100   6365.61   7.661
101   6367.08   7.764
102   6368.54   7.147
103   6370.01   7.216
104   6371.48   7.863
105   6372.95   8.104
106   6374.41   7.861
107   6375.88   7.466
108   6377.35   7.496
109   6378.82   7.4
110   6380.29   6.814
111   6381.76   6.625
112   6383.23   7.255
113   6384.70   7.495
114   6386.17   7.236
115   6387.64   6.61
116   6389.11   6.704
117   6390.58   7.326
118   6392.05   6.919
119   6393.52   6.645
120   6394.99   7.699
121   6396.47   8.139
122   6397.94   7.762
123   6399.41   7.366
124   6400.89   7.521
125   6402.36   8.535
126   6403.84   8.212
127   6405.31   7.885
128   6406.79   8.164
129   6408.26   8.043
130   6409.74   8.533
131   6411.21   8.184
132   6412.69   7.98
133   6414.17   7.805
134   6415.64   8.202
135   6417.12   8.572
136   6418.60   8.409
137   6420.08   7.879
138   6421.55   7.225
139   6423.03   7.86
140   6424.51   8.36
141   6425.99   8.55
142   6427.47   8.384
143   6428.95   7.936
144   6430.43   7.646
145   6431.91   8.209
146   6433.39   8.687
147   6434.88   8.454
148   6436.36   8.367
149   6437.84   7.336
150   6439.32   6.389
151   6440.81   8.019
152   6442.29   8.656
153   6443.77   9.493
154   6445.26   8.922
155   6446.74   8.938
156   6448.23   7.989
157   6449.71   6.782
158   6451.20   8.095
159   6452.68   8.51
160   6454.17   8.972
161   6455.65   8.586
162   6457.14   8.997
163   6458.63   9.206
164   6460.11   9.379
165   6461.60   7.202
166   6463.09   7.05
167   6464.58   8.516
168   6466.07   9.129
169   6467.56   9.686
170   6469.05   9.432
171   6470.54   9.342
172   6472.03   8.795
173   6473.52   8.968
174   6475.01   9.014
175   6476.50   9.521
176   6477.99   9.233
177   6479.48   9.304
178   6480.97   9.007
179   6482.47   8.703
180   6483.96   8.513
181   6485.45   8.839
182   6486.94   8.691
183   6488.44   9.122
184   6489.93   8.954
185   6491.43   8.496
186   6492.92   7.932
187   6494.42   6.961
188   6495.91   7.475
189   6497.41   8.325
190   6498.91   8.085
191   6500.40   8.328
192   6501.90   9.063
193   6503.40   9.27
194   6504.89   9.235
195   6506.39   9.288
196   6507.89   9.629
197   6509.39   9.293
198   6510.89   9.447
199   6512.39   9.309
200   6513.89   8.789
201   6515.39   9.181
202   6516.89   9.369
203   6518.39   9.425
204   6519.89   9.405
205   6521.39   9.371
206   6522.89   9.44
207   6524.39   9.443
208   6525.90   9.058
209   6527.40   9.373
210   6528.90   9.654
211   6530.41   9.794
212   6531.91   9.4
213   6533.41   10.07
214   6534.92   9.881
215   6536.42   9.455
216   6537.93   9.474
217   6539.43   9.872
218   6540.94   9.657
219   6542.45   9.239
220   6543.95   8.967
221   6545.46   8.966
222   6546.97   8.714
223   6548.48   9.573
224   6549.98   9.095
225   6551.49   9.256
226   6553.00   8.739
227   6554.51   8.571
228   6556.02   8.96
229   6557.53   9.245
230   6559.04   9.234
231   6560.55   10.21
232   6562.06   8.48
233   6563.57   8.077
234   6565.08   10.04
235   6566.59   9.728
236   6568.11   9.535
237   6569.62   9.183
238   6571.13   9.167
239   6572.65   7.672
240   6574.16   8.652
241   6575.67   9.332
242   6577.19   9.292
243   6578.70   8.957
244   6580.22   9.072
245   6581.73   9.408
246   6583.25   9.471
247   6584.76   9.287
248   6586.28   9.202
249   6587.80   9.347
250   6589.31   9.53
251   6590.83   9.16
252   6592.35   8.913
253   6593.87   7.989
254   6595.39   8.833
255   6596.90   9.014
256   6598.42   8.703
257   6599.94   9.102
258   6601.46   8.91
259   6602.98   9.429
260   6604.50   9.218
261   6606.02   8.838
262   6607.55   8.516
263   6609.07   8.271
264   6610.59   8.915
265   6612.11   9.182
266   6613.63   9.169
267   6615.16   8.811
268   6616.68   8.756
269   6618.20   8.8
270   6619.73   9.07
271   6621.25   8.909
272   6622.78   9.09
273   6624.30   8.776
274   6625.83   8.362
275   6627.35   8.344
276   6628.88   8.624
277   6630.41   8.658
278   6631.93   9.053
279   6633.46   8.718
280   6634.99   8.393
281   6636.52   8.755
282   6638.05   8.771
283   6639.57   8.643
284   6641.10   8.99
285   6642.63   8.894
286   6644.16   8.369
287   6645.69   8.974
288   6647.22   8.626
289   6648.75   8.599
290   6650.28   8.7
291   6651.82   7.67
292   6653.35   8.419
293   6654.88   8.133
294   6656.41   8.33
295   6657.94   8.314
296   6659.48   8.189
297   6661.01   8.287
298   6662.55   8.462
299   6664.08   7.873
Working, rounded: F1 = 9.4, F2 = 8.9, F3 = 7.9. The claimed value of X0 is 0.89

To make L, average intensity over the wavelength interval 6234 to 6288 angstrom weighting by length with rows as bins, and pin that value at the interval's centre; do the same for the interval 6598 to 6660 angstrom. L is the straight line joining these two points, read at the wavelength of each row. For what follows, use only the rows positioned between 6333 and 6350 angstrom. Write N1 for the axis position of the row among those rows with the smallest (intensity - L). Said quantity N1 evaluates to 6334.91 angstrom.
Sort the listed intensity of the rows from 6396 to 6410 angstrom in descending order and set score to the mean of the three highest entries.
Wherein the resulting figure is 8.4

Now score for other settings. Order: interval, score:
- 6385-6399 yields 7.9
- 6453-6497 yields 9.5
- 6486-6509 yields 9.4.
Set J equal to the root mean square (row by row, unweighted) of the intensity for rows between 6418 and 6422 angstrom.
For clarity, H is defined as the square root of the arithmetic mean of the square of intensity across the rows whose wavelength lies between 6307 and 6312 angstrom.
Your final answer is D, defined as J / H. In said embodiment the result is 1.1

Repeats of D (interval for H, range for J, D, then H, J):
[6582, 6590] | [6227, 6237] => 0.6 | 9.37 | 5.5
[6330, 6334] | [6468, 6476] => 1.2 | 7.73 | 9.1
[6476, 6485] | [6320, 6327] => 0.9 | 9.05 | 7.7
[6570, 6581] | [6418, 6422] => 0.9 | 8.89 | 7.9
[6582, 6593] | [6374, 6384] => 0.8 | 9.27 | 7.3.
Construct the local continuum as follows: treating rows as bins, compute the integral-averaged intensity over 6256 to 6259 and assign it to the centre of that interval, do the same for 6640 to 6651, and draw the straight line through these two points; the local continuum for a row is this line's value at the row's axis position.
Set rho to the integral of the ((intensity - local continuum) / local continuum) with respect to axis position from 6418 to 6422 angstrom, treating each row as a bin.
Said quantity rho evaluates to 0.56 angstrom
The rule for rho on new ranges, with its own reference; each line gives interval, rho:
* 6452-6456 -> 0.85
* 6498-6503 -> 0.65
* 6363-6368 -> 0.80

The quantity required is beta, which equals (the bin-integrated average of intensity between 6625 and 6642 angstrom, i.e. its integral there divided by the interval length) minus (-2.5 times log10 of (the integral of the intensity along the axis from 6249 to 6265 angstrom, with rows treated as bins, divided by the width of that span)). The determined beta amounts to 10.6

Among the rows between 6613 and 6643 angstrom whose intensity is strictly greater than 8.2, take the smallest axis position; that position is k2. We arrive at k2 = 6613.63 angstrom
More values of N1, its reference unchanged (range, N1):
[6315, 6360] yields 6359.75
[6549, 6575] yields 6572.65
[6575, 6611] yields 6593.87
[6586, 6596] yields 6593.87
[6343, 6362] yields 6359.75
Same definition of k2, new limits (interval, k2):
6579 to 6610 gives 6580.22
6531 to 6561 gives 6531.91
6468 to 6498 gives 6469.05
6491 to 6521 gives 6491.43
